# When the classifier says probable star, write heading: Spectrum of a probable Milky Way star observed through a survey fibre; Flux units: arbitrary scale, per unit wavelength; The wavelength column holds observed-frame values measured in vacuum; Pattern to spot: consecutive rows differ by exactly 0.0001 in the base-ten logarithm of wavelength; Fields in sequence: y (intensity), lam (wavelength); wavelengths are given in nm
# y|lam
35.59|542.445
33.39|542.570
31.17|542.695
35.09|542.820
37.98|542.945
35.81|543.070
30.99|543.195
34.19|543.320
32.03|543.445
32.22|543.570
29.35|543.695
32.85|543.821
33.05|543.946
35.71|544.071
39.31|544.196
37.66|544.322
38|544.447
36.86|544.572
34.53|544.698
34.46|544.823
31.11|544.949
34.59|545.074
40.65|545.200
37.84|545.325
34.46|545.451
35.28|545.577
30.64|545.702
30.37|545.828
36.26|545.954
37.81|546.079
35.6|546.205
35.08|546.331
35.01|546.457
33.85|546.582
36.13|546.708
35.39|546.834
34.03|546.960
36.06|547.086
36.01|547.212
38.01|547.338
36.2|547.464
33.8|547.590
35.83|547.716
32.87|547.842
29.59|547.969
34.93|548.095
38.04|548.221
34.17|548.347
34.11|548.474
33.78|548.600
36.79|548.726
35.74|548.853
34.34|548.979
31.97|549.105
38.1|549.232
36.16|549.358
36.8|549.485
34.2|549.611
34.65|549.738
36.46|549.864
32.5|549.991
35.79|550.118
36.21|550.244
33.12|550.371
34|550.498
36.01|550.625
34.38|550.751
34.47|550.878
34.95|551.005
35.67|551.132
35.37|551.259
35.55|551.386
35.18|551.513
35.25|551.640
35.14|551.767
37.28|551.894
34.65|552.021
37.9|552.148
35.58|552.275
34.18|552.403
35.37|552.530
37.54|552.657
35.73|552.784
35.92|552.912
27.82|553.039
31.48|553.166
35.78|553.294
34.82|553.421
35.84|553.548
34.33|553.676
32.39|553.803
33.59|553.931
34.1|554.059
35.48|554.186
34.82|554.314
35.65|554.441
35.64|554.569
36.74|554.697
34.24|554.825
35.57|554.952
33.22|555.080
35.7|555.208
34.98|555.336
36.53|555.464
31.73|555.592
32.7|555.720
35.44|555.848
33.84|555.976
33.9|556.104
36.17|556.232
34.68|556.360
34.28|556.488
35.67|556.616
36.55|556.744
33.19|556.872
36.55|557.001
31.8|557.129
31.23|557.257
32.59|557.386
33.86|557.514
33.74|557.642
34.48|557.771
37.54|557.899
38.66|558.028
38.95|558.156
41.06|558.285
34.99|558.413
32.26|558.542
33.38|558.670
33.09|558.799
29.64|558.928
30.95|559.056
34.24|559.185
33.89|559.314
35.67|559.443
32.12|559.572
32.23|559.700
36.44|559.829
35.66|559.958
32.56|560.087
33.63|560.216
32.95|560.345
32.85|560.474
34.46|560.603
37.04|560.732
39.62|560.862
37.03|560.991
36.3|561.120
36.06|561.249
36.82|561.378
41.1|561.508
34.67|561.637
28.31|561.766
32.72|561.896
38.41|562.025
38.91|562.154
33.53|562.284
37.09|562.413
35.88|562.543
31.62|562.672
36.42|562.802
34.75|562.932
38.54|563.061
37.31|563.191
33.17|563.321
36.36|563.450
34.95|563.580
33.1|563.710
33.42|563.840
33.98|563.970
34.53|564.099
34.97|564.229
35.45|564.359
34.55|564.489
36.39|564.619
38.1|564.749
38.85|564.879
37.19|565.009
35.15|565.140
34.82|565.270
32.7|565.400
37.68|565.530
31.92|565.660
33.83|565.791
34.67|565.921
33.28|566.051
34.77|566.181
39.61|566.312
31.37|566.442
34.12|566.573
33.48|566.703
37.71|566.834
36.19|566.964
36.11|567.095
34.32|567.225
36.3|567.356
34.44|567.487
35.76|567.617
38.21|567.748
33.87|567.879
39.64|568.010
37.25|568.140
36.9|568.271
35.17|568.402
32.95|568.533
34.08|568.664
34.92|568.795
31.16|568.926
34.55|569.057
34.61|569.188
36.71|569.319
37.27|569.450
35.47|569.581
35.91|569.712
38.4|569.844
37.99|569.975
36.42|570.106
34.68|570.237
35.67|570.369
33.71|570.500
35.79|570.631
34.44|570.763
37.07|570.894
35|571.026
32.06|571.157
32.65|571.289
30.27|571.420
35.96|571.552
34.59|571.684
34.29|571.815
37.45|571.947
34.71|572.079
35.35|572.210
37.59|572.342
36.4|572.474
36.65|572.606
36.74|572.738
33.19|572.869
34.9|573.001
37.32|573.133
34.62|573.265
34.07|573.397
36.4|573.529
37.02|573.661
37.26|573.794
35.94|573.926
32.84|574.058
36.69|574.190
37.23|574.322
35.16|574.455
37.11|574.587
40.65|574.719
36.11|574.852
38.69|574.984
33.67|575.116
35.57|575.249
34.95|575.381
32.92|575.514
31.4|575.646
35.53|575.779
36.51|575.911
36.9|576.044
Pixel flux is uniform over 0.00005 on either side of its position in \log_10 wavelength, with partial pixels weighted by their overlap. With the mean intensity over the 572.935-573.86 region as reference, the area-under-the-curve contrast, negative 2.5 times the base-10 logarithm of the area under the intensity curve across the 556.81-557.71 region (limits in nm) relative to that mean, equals 0.20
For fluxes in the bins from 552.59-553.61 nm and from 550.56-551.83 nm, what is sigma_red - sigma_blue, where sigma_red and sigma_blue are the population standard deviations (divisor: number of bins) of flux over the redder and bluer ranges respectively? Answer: 2.5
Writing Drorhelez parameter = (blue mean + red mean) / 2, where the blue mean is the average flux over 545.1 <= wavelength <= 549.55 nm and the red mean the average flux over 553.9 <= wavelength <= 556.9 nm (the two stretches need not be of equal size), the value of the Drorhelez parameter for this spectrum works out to 35.0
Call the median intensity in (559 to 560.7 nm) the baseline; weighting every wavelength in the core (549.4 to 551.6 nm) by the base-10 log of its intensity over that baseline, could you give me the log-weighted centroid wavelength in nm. 550.51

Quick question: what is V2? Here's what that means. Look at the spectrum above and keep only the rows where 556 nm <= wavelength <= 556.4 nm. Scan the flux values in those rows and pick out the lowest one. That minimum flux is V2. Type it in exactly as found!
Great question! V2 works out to 33.9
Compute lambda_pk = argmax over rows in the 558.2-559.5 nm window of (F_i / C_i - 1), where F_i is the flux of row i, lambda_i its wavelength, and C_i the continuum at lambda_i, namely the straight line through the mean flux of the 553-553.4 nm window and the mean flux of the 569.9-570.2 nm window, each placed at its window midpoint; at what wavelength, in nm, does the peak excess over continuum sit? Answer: 558.285 nm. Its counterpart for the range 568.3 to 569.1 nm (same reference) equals 568.402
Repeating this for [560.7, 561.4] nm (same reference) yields 560.862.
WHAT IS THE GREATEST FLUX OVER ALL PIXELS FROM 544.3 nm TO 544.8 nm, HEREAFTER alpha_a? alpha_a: 38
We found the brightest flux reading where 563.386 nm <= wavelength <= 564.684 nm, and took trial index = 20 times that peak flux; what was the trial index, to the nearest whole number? 728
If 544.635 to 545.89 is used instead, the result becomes 813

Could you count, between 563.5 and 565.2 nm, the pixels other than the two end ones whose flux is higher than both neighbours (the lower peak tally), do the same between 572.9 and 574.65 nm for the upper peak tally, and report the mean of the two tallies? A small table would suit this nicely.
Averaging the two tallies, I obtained 2.5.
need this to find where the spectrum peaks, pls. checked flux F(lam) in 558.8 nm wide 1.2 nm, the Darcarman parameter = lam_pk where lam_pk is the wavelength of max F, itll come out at 558.285 nm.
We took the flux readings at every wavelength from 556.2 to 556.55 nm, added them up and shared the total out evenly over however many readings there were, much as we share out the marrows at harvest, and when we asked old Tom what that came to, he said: 35.0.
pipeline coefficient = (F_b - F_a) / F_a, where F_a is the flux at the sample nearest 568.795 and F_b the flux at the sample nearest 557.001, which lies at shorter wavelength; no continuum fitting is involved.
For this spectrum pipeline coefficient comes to 0.05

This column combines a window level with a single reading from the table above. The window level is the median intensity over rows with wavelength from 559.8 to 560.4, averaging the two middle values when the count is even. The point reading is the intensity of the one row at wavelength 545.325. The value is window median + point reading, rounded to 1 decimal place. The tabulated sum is 71.5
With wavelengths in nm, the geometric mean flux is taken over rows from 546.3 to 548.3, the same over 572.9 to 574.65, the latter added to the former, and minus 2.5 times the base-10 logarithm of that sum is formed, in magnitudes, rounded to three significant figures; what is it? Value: -4.63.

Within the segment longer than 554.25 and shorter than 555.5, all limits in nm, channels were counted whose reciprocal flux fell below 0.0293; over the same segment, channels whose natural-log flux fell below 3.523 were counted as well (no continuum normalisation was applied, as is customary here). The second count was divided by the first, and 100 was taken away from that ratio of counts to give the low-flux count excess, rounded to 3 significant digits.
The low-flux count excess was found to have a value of -99.9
